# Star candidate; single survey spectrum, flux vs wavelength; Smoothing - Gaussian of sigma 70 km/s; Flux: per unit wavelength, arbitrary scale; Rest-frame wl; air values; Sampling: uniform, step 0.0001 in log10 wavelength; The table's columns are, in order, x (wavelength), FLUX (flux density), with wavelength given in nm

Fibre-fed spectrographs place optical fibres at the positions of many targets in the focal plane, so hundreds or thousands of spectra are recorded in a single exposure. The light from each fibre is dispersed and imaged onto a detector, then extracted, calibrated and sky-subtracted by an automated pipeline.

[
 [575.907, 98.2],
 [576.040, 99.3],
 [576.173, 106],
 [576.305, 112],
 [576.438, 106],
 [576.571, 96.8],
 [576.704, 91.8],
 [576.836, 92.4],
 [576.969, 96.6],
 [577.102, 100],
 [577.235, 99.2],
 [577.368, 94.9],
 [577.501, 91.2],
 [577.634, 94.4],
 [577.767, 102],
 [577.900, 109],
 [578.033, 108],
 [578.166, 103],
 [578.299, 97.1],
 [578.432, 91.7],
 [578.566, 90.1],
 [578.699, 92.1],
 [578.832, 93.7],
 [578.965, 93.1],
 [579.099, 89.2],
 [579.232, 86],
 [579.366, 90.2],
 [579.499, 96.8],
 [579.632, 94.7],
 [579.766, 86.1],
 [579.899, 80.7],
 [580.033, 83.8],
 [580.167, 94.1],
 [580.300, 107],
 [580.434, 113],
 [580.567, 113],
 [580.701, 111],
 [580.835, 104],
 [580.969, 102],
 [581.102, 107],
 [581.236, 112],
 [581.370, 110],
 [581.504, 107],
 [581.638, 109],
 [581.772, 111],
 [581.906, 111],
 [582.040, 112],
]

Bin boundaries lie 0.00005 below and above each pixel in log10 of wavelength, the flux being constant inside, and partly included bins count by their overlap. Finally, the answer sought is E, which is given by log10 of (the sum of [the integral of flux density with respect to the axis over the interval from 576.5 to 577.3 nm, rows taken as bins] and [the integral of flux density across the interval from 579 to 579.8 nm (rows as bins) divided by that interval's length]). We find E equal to 2.22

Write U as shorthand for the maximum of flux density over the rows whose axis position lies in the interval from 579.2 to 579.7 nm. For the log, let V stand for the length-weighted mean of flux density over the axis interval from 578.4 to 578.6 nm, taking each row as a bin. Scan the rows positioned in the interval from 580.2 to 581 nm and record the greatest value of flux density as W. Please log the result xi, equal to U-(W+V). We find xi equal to -107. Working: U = 96.8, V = 91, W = 113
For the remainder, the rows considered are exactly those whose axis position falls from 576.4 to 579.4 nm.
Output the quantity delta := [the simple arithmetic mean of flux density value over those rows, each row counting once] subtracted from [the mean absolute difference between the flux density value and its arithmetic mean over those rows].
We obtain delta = -91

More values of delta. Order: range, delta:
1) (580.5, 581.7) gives -105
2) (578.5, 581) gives -88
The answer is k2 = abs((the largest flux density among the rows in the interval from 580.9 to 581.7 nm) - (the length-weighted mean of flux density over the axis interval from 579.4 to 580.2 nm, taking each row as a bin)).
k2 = 23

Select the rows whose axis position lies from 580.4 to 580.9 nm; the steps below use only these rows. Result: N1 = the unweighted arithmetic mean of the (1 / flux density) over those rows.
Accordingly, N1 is 0.0091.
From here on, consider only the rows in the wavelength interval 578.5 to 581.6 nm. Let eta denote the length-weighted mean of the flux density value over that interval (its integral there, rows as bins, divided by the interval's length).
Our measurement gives 98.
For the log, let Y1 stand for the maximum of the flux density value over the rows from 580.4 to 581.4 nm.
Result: 113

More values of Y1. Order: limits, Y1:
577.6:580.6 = 113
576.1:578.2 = 112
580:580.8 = 113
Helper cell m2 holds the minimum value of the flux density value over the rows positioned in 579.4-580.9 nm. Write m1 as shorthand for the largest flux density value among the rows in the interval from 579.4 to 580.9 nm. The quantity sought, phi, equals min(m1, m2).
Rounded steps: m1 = 113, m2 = 80.7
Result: 81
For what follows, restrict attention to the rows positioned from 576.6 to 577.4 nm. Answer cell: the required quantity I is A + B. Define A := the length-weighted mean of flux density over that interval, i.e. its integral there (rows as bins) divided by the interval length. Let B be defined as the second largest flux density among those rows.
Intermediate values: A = 95.9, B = 99.2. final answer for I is 195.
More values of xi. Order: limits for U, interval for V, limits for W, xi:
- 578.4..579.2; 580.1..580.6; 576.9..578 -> -122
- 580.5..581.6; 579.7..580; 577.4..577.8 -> -72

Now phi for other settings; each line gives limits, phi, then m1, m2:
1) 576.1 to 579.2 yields 89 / 112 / 89.2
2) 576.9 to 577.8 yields 91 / 102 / 91.2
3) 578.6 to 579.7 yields 86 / 96.8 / 86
